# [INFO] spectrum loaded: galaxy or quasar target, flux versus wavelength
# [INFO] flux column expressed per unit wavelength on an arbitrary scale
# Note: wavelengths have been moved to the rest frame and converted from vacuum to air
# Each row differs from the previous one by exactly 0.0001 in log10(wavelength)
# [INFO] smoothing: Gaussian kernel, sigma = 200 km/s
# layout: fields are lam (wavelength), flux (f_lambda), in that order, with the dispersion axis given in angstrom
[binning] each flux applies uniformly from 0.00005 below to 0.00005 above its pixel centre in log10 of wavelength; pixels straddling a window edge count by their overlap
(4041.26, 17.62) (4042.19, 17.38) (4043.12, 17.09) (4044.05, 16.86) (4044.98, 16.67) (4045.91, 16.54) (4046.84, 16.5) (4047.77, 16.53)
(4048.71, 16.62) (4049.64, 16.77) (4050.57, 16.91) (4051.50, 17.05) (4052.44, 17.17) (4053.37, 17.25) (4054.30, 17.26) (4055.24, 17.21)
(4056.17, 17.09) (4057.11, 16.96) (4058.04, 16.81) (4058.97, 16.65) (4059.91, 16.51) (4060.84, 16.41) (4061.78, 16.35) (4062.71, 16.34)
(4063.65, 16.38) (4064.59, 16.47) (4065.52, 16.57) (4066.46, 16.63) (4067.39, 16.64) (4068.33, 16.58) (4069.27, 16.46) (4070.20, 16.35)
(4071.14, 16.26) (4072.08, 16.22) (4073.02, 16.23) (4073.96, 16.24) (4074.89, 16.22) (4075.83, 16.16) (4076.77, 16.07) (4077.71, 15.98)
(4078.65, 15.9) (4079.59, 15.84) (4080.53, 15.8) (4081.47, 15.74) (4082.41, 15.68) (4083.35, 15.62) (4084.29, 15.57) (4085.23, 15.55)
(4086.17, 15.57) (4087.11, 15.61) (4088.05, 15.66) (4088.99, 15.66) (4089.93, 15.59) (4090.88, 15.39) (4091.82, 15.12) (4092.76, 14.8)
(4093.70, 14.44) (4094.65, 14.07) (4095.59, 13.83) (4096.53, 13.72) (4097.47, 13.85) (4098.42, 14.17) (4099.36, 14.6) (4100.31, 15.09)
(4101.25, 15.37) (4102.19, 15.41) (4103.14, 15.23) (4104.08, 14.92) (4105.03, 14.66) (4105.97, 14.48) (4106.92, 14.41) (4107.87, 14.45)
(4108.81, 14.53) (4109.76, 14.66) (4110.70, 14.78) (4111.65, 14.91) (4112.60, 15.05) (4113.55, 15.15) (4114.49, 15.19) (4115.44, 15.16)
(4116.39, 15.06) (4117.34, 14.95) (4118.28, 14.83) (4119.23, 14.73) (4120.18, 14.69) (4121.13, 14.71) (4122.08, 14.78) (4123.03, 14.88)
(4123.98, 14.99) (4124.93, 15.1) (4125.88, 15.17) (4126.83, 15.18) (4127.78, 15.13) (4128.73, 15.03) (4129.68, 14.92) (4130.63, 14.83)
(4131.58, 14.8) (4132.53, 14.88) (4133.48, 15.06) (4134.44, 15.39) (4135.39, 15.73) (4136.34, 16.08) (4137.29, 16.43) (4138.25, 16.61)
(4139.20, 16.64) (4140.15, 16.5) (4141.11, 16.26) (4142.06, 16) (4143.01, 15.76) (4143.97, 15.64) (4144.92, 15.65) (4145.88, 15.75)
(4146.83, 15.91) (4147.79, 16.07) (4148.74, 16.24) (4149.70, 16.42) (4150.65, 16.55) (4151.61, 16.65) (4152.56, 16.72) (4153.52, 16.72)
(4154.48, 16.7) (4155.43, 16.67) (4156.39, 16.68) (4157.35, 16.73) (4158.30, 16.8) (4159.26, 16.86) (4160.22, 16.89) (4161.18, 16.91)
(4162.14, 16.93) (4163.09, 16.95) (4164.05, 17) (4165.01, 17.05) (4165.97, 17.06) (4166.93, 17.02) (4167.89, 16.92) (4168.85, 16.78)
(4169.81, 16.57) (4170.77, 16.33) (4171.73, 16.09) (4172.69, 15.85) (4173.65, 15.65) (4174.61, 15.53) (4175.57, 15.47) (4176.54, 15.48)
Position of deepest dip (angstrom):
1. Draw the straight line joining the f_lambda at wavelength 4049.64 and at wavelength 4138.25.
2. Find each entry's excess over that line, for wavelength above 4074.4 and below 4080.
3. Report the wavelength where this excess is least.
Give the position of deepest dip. 4079.59 angstrom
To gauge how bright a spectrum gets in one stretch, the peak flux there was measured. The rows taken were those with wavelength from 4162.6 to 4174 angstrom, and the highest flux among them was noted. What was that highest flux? 17.06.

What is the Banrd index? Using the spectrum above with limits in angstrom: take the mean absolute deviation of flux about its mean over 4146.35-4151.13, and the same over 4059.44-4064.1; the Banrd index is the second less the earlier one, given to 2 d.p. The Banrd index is -0.15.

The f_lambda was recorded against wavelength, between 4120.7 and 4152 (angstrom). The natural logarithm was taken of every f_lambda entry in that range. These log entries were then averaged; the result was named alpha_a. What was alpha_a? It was 2.748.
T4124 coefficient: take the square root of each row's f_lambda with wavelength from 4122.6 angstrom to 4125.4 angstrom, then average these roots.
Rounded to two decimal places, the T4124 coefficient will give 3.87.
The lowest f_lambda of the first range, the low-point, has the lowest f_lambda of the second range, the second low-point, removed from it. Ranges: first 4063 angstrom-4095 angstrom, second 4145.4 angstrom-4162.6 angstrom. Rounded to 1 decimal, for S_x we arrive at -1.7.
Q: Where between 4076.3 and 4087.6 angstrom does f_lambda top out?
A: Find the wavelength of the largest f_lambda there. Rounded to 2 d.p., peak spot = 4076.77 angstrom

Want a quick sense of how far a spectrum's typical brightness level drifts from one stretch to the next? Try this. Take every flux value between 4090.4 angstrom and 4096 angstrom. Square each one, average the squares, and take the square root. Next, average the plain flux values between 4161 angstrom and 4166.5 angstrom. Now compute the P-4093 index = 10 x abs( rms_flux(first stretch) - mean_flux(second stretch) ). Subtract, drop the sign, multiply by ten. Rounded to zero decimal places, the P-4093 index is 24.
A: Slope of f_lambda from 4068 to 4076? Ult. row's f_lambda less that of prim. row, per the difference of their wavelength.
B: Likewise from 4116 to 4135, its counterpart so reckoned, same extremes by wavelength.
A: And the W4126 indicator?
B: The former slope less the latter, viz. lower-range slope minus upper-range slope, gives -0.074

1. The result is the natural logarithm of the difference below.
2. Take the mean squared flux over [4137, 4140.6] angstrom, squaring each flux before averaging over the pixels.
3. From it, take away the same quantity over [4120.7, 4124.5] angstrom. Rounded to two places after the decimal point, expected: 3.98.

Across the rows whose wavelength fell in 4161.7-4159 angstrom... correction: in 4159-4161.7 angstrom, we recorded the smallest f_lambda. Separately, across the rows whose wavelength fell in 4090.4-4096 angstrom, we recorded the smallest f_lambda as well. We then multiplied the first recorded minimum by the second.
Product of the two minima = 233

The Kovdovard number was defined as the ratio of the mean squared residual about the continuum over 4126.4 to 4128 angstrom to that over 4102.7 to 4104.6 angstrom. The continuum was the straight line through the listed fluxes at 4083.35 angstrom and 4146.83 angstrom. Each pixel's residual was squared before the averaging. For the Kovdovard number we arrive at 1.0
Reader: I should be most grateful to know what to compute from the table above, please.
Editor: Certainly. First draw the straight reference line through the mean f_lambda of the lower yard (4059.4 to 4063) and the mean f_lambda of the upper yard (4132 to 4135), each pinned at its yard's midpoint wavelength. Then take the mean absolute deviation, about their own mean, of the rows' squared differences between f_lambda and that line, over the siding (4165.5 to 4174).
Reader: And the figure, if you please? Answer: 1.6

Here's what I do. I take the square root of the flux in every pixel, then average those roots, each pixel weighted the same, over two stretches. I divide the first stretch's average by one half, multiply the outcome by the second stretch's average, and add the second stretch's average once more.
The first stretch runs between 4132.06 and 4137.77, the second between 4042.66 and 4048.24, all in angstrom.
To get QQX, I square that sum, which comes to 1322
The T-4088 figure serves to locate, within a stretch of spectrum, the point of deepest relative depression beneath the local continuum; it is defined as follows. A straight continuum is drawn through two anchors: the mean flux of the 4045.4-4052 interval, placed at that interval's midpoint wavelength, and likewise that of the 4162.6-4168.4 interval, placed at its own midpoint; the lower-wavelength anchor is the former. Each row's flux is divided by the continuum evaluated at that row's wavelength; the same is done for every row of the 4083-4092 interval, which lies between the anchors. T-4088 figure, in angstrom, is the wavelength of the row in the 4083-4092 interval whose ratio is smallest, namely 4091.82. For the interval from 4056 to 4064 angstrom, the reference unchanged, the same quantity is 4062.71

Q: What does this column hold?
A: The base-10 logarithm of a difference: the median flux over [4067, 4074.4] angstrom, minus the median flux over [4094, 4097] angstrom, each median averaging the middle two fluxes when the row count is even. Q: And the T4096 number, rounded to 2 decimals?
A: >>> 0.39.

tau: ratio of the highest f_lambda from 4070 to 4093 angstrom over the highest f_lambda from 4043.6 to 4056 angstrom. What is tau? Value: 0.95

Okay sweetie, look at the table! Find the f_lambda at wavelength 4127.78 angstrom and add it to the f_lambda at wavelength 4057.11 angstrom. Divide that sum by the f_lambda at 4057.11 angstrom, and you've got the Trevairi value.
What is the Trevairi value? 1.89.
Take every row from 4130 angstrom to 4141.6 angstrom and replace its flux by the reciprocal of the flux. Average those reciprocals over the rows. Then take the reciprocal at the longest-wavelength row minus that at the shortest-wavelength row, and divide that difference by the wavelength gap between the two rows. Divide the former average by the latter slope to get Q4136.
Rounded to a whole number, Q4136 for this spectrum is -112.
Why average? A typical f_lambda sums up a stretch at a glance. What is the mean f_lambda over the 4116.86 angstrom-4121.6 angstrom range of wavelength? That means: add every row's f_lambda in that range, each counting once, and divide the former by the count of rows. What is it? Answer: 14.8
